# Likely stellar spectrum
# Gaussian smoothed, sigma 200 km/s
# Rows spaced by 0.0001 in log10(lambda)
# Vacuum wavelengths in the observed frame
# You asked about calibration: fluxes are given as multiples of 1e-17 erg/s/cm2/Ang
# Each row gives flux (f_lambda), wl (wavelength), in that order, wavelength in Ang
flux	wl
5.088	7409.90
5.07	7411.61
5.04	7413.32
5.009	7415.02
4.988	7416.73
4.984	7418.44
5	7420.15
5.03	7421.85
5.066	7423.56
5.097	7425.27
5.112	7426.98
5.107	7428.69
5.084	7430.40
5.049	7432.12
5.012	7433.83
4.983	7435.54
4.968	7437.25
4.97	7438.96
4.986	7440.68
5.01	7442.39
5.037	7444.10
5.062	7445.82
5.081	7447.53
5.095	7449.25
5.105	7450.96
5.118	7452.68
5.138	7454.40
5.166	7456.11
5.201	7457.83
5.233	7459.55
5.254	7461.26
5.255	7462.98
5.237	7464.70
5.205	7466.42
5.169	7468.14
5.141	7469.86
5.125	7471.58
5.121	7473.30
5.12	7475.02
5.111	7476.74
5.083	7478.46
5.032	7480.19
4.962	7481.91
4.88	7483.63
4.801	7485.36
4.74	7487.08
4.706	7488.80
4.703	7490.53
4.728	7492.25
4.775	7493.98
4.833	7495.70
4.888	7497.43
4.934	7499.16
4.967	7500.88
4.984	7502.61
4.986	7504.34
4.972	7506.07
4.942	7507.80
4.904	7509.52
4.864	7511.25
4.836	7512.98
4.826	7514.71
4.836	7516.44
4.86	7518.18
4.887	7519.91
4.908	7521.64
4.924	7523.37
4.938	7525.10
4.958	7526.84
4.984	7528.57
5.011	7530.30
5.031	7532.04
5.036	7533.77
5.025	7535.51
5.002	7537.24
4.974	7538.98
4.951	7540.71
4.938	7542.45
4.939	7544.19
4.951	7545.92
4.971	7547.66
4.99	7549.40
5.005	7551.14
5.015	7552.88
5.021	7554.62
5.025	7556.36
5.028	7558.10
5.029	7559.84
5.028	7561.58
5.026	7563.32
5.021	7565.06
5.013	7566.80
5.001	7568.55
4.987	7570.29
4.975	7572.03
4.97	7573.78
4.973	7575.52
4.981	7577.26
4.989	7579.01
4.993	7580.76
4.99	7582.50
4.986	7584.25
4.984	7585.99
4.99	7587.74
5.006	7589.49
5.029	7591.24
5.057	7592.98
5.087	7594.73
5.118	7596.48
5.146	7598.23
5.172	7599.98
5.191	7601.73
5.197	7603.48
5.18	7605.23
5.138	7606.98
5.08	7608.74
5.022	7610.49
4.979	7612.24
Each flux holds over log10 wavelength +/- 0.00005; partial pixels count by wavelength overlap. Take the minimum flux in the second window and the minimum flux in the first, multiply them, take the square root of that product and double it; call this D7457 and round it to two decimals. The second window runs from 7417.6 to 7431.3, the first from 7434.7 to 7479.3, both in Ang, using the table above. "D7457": 9.95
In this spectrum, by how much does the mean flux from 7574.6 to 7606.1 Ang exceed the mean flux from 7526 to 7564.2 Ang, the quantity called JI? 0.1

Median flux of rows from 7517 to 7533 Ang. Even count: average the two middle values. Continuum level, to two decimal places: 4.94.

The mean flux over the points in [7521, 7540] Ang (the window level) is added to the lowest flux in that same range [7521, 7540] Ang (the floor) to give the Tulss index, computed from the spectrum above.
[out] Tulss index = 9.89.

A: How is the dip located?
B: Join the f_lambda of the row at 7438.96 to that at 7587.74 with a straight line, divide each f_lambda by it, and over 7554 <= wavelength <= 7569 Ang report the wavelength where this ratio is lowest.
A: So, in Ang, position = 7568.55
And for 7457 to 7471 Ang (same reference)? 7469.86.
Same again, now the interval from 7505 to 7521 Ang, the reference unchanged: 7514.71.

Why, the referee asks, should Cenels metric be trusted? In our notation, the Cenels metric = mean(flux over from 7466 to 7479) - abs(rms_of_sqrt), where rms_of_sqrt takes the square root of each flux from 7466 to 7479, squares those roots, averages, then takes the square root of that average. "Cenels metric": 2.87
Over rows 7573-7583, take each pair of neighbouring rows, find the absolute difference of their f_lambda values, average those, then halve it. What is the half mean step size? 0.0026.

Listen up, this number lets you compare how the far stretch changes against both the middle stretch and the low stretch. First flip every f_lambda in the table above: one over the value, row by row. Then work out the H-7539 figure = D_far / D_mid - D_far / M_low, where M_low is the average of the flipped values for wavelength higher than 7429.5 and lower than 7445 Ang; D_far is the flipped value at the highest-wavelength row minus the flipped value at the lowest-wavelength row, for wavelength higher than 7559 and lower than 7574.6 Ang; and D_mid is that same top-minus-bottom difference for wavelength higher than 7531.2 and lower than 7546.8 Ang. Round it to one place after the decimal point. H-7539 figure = 0.7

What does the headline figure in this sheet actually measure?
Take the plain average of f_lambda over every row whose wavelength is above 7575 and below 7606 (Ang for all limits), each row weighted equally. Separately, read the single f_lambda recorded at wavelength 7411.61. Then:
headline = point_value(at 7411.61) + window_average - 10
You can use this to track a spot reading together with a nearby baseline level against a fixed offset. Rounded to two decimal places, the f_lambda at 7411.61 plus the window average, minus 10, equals 0.13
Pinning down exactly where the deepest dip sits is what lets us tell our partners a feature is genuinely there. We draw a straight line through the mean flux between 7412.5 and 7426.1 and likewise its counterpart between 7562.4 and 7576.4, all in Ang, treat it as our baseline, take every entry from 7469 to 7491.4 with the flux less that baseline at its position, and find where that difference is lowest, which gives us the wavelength 7490.53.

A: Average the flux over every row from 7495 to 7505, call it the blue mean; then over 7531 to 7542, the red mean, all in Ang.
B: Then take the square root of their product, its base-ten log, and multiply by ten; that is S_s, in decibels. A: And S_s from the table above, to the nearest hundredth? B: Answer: 6.96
